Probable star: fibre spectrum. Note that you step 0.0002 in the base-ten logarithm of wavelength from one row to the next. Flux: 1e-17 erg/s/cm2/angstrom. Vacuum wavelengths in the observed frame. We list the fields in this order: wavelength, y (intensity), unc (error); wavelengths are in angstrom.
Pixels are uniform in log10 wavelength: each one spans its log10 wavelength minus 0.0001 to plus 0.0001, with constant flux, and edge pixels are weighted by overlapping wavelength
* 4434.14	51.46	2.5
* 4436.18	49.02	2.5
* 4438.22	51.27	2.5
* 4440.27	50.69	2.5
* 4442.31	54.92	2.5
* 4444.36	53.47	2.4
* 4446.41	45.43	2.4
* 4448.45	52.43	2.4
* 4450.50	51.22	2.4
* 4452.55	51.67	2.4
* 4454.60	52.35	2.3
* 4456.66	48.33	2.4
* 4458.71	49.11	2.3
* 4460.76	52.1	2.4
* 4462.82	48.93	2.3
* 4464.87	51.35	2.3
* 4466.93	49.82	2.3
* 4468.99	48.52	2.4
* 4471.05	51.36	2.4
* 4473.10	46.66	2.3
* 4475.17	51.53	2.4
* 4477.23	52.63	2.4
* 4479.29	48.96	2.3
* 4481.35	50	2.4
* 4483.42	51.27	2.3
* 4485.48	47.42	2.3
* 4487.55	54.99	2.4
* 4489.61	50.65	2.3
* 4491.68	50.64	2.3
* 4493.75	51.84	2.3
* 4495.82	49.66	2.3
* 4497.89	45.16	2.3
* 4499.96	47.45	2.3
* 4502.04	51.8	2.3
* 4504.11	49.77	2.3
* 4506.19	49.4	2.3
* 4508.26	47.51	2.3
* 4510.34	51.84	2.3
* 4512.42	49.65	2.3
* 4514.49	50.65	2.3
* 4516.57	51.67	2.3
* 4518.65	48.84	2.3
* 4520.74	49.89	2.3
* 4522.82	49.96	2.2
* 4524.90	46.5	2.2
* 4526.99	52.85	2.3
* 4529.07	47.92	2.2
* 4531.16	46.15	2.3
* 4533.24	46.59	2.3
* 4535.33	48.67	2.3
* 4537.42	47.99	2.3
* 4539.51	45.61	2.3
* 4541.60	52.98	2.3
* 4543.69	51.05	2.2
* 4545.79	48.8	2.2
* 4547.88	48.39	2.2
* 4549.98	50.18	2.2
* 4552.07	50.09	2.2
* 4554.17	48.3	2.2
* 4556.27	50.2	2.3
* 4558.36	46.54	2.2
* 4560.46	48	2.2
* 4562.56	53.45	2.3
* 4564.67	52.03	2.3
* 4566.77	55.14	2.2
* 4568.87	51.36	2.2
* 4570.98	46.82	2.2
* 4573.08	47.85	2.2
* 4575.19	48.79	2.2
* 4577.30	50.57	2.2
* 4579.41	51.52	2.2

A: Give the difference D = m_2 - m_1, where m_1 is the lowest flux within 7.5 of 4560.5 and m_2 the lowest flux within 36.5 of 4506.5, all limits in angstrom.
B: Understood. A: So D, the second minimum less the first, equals -1.4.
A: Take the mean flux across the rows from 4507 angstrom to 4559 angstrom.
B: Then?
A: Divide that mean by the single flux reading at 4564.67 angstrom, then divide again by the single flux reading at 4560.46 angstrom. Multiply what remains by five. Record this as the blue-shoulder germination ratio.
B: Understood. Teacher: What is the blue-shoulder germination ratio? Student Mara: 0.098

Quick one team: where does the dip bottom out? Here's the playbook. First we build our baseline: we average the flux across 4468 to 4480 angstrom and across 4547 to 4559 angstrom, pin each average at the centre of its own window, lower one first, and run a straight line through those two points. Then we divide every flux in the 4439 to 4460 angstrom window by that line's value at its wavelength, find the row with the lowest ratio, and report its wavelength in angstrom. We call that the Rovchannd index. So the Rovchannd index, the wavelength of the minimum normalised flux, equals 4446.41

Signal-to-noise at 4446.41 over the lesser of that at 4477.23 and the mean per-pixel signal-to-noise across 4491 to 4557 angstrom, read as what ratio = 0.87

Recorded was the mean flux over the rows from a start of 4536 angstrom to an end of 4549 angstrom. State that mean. 49.1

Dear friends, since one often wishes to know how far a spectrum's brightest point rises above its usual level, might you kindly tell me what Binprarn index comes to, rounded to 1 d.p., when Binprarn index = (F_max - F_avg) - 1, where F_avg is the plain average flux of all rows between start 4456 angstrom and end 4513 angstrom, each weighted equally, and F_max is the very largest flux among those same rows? 4.0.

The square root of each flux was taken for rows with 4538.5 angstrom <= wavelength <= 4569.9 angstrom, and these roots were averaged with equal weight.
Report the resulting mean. 7.08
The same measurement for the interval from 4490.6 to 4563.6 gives 7.02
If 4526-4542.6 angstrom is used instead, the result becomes 6.97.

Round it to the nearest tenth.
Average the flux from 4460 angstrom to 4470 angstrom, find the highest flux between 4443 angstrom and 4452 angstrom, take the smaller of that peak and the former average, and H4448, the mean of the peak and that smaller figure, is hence 51.8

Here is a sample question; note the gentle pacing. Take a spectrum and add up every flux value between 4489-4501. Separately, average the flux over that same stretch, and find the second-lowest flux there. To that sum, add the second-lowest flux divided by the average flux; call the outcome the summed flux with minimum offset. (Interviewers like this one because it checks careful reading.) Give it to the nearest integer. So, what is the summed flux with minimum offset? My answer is 296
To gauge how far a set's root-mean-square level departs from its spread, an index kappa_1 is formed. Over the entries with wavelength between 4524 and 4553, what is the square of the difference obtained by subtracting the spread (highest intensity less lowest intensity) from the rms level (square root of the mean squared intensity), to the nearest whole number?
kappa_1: 1724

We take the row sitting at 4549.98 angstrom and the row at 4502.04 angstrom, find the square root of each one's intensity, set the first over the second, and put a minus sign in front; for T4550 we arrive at -0.984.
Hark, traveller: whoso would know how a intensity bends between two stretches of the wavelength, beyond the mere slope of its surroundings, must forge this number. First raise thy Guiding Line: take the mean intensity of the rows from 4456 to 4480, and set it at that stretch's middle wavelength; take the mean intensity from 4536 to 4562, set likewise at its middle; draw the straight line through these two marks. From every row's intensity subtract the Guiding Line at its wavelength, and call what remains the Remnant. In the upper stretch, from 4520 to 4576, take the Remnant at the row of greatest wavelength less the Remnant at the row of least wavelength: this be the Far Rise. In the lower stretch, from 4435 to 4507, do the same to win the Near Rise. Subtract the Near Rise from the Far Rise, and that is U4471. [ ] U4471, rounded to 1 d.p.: -1.7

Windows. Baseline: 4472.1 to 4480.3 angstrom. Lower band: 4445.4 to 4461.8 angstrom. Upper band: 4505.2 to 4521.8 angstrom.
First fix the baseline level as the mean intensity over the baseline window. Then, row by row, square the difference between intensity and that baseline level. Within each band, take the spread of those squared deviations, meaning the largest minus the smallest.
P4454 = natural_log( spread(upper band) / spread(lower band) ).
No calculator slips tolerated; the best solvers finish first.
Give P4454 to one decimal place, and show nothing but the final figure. -1.2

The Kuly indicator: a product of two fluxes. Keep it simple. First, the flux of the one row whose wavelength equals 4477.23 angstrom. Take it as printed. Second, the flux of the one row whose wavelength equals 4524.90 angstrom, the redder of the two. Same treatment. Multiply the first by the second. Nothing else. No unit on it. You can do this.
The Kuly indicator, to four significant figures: 2447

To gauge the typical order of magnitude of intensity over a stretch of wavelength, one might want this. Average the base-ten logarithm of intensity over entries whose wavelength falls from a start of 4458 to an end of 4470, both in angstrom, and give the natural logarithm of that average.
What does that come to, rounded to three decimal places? 0.530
